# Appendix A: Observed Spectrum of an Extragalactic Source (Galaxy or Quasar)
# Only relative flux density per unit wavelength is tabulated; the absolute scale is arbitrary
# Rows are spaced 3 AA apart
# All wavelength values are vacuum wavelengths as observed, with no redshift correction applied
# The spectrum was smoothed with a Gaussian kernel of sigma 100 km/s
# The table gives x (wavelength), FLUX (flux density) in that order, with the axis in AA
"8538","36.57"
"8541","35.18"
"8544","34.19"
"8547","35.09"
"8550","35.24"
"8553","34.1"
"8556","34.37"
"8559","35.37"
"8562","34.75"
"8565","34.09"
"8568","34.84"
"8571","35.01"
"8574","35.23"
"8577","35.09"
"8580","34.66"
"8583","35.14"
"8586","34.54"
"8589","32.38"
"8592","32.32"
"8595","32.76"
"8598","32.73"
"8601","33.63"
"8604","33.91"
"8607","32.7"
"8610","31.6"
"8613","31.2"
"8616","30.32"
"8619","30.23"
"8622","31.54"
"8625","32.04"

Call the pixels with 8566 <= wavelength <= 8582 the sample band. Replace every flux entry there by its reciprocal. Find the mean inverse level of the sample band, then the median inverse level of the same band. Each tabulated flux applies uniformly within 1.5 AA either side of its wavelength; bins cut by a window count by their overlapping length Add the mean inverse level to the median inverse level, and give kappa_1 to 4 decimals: 0.0572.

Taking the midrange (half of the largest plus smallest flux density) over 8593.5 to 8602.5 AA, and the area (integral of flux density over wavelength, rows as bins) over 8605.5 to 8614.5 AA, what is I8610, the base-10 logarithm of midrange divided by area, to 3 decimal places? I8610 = -0.936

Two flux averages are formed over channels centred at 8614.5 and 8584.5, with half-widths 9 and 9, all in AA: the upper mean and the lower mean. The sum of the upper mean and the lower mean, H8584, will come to 65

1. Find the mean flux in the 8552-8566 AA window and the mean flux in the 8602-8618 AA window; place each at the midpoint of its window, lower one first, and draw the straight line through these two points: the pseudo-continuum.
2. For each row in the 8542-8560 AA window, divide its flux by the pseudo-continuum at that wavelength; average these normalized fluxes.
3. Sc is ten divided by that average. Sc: 10.1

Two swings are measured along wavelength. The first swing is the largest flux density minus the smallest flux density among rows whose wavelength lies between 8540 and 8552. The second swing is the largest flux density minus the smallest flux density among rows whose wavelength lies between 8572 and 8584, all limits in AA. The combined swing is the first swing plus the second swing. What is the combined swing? 1.6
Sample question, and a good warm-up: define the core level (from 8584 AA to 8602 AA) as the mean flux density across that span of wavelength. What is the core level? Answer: 33.1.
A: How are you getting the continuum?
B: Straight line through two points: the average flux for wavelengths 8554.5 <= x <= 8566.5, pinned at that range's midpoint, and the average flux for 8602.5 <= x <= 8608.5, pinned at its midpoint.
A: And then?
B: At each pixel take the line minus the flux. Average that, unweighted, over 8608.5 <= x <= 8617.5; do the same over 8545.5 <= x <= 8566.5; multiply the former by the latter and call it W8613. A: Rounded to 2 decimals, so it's 0.13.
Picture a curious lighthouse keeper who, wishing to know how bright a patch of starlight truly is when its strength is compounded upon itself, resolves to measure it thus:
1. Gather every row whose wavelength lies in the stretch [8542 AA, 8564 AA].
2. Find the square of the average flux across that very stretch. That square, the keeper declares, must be 1206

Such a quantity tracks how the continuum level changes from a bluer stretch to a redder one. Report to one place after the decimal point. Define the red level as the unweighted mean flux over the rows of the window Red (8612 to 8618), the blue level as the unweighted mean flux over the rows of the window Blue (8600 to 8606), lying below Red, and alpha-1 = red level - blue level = -3.0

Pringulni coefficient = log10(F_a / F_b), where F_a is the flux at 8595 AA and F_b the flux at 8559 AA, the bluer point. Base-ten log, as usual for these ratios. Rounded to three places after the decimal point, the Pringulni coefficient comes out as -0.033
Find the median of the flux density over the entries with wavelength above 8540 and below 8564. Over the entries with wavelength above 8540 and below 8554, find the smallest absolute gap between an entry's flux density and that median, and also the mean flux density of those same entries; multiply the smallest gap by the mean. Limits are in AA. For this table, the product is 6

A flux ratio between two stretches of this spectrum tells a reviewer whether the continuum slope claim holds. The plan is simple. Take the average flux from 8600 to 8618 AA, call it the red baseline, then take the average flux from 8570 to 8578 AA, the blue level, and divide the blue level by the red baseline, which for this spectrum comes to 1.09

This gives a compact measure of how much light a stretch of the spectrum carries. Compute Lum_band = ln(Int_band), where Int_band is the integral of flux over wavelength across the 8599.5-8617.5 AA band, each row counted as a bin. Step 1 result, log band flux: 6.36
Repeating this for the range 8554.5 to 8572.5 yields 6.44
